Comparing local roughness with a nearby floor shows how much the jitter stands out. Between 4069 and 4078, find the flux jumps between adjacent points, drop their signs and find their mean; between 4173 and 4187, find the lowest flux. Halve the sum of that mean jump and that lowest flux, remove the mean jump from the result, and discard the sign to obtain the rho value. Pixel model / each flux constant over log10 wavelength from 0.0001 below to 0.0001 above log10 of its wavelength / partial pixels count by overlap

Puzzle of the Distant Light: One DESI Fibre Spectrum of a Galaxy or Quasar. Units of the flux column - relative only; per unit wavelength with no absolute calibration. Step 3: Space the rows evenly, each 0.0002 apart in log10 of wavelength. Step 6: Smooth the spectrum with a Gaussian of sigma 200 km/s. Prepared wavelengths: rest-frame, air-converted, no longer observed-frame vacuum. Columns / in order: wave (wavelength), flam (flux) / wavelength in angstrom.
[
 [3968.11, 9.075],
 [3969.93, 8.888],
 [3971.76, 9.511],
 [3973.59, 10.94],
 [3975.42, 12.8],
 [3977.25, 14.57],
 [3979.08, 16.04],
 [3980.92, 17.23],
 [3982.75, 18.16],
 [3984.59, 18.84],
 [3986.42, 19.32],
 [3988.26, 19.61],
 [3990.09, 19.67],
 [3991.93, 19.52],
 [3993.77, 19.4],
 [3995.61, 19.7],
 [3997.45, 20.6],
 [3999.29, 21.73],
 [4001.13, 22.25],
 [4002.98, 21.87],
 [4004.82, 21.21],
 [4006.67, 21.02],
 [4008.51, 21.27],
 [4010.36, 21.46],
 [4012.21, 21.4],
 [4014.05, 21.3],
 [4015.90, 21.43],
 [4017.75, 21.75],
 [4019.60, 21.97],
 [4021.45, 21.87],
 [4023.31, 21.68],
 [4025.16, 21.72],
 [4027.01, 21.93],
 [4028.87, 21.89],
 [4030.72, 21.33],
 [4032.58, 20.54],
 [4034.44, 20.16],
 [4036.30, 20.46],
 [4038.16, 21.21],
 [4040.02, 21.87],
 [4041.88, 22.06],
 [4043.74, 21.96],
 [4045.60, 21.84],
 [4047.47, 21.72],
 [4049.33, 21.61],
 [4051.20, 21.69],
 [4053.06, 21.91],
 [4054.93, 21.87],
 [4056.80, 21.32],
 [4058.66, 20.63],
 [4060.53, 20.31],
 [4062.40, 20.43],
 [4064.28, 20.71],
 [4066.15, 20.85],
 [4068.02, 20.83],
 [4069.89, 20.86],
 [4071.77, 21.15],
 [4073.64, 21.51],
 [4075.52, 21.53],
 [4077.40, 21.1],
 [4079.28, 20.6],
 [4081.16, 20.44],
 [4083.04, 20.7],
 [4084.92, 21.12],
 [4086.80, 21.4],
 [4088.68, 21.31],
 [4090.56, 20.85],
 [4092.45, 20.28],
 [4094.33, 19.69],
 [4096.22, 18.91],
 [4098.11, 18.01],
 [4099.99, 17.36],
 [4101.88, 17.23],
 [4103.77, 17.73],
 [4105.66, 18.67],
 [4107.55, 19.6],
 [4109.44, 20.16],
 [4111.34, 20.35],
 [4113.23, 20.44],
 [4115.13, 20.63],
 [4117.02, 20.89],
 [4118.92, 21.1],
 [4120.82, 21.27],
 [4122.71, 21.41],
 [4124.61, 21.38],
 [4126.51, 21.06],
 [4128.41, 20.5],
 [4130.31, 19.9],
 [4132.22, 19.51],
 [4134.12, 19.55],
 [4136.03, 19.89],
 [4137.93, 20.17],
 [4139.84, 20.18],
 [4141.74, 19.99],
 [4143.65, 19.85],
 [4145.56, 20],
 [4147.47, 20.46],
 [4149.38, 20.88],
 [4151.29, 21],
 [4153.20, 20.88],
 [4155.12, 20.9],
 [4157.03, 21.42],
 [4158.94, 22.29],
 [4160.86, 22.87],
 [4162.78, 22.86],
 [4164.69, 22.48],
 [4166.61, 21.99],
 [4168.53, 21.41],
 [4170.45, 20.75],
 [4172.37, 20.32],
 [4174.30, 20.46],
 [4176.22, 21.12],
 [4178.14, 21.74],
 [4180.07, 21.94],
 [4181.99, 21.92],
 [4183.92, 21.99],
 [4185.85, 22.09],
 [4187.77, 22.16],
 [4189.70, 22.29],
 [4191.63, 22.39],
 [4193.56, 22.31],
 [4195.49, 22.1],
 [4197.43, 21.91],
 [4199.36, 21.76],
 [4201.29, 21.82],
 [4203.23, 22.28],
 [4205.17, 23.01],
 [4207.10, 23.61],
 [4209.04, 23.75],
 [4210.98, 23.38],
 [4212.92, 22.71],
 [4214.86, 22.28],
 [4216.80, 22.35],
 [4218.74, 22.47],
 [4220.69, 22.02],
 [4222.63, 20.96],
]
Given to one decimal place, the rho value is 10.1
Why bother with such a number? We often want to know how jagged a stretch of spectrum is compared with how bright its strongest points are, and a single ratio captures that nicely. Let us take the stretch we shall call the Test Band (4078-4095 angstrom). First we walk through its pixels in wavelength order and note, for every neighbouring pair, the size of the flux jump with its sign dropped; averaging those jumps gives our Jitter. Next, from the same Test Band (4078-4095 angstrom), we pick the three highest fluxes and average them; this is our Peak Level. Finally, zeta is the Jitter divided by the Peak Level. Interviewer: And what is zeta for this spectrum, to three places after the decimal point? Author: 0.017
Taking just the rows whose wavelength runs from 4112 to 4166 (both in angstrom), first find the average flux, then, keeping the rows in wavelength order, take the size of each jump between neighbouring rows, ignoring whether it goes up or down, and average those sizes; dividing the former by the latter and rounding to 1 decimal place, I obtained 74.9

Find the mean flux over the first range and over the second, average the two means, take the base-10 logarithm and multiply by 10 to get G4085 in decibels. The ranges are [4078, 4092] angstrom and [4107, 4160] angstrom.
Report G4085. 13.2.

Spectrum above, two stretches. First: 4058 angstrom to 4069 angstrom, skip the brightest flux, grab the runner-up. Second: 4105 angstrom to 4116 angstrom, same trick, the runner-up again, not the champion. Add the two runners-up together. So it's 41.3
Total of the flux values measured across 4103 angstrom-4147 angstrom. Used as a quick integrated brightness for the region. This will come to 464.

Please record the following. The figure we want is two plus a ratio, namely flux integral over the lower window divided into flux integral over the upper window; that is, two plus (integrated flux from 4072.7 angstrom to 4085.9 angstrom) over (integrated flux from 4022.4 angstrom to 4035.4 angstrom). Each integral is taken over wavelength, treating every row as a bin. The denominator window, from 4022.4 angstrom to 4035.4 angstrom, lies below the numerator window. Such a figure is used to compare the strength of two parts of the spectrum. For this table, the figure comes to 3.00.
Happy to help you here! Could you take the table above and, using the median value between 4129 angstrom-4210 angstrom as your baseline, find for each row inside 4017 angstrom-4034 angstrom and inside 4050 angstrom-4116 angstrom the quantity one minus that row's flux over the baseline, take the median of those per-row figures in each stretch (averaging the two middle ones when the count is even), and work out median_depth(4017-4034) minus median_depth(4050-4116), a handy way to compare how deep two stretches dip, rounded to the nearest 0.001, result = -0.051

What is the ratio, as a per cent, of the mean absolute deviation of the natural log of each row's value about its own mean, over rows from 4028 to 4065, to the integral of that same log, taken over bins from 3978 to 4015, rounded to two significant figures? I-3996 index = 0.025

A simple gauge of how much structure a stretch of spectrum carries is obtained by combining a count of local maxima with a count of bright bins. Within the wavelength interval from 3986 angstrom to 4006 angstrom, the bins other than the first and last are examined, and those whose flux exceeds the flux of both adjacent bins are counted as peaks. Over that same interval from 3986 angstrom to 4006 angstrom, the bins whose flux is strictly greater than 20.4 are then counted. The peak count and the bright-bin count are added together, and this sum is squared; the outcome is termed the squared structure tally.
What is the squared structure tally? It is 49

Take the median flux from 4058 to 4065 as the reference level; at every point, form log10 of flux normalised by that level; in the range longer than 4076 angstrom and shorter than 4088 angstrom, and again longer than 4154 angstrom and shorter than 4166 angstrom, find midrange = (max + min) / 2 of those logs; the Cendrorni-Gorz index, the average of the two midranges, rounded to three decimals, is 0.018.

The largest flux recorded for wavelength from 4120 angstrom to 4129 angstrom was 21.41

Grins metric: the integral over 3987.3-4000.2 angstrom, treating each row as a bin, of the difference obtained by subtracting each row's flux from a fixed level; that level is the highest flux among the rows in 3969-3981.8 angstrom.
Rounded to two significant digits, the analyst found -36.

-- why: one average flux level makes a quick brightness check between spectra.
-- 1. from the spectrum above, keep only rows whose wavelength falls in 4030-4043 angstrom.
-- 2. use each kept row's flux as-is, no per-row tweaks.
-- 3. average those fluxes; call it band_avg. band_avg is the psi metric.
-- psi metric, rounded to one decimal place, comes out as 21.1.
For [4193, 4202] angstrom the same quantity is 22.0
